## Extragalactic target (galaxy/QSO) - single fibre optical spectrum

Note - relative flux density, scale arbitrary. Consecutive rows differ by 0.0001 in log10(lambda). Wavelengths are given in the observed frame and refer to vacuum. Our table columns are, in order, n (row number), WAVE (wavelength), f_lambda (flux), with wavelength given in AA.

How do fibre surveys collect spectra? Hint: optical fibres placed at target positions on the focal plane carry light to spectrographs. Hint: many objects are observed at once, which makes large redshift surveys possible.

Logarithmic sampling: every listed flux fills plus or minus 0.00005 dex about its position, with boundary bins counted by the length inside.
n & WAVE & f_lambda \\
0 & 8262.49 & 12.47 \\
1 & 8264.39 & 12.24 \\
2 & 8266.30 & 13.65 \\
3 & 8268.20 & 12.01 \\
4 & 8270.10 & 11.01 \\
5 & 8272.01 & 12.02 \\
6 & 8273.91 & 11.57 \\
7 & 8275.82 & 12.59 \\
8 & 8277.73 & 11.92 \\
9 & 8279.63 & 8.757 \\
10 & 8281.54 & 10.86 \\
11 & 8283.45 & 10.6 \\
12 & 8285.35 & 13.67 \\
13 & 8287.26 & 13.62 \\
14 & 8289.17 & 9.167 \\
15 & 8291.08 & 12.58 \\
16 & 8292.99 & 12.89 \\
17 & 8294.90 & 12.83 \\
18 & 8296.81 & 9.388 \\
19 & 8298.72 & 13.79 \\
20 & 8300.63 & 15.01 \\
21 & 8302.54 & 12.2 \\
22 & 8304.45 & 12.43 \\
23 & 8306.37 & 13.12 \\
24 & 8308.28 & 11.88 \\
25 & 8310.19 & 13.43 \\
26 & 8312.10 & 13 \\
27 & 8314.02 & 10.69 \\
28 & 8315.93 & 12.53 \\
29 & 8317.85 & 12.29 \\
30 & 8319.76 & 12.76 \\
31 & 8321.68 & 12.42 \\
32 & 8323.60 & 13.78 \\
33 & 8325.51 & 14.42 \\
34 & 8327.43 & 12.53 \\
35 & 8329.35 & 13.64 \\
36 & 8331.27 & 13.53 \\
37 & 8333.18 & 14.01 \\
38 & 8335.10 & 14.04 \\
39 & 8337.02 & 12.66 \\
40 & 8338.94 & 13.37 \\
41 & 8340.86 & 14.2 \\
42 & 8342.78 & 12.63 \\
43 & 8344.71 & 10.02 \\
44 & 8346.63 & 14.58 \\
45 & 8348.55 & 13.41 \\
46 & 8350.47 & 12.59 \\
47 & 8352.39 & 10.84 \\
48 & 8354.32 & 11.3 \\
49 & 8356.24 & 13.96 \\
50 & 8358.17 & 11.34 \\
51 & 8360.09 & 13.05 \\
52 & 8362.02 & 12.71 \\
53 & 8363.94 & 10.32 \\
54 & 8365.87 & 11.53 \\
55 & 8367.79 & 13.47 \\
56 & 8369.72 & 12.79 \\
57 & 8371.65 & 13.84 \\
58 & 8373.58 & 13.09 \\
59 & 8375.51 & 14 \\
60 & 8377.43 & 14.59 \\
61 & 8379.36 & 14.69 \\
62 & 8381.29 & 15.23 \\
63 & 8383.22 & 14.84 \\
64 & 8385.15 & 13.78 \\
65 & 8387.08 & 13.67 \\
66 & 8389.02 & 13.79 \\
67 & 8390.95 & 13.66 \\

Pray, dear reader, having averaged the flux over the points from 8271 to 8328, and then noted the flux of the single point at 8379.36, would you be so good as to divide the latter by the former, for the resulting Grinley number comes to 1.20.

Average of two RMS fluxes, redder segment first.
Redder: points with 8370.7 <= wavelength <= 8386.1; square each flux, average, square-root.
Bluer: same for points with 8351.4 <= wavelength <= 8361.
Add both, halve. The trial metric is 13.21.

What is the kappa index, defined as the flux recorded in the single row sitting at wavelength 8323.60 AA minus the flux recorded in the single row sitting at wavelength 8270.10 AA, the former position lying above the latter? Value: 2.8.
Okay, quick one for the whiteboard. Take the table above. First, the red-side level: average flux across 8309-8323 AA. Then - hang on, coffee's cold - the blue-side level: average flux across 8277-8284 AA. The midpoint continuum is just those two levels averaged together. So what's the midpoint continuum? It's 11.5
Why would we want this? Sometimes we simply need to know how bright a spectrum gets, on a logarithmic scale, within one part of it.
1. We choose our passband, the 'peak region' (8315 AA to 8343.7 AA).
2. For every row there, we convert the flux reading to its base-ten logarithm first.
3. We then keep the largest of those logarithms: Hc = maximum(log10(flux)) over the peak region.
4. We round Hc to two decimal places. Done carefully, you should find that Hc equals 1.16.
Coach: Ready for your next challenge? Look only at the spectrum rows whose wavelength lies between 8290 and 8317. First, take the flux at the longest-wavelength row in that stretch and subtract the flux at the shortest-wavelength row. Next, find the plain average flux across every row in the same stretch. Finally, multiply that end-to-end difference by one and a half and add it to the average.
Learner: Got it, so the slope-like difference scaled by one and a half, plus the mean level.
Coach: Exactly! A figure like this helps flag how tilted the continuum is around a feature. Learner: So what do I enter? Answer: 12.5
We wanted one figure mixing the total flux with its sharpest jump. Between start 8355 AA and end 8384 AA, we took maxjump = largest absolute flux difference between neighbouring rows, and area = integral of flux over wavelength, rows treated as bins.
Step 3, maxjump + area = 387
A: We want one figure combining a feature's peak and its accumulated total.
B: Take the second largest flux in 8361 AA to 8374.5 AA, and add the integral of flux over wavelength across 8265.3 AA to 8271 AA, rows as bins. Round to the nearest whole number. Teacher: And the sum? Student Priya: 83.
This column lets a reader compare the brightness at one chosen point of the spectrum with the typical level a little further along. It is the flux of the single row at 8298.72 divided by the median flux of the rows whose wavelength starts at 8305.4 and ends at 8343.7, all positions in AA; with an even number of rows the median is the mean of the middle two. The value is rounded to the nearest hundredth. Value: 1.06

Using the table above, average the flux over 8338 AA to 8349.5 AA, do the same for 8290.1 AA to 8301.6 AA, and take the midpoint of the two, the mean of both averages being 12.9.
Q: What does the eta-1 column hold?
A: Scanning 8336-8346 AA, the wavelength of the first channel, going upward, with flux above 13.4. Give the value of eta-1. 8340.86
